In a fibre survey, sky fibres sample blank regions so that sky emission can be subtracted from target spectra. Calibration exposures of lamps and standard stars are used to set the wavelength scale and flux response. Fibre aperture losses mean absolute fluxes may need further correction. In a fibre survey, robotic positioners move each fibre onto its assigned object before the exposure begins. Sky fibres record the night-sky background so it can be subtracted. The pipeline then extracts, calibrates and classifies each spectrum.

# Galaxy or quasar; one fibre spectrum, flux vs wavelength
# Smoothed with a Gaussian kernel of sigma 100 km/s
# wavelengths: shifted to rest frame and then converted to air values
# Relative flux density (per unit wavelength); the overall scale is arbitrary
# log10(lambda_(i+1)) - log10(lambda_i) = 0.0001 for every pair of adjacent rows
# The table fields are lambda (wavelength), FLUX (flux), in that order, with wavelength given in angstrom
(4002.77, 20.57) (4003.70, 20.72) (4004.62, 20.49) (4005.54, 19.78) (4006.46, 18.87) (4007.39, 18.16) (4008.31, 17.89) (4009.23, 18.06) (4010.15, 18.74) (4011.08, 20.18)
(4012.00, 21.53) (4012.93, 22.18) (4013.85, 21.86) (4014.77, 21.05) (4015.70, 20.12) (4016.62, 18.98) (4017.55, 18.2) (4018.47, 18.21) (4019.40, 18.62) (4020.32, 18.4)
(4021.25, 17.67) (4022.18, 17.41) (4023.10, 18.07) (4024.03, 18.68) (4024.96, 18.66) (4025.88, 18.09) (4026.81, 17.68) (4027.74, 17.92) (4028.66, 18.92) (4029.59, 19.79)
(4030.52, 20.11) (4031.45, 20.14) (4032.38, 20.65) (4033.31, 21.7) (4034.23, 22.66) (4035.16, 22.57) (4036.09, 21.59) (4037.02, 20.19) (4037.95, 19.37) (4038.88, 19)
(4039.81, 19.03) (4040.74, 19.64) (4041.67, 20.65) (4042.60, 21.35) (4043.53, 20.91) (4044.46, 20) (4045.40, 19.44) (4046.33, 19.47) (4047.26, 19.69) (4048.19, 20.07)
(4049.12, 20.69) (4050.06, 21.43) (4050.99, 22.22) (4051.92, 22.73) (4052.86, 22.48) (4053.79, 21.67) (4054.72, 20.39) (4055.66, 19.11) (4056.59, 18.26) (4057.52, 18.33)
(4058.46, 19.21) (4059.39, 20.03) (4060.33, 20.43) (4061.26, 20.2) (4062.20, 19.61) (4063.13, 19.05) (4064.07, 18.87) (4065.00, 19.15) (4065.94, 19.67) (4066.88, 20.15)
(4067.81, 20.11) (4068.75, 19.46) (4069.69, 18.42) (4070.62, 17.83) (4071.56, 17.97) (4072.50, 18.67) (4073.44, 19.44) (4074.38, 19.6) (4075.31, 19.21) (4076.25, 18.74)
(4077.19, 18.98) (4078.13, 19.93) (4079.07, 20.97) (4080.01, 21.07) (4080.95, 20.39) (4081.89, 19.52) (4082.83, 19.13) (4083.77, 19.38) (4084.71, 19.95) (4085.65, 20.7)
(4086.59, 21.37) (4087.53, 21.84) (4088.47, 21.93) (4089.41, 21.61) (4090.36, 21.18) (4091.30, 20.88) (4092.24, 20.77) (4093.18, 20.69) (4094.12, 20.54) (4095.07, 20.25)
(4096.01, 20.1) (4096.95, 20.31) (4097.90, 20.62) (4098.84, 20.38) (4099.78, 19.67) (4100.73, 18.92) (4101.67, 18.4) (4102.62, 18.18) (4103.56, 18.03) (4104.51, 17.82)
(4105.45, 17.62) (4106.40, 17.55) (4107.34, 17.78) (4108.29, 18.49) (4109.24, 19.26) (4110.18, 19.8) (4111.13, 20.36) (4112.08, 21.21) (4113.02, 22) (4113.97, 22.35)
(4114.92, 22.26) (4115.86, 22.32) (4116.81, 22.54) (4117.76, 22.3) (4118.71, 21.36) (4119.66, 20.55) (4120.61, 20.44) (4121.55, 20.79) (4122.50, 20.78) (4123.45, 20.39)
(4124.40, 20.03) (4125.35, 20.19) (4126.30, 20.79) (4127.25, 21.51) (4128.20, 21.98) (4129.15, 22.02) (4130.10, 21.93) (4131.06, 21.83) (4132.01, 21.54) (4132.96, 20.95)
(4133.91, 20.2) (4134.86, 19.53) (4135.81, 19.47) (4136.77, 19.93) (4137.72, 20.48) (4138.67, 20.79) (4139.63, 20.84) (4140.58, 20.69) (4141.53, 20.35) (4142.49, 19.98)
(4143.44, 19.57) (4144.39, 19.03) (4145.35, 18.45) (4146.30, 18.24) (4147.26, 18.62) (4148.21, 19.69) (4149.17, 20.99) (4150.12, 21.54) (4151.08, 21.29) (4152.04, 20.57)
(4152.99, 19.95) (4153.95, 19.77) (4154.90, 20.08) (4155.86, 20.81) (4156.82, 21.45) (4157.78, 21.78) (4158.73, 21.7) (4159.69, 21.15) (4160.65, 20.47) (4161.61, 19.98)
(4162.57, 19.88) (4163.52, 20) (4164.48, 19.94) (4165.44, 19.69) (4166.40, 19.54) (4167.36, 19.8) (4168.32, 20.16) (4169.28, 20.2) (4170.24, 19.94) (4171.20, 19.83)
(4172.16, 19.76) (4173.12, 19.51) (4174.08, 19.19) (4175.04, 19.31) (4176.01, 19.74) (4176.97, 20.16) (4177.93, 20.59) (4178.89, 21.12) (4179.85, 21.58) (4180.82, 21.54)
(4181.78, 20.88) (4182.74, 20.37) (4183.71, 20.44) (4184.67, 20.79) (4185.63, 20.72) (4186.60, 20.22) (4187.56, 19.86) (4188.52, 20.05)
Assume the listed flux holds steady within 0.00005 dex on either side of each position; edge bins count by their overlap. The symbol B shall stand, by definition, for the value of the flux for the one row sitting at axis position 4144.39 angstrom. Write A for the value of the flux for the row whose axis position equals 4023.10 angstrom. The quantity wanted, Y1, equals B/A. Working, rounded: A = 18.07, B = 19.03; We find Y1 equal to 1.05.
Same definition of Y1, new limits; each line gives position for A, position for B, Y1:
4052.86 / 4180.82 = 0.96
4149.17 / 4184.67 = 0.99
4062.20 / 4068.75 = 0.99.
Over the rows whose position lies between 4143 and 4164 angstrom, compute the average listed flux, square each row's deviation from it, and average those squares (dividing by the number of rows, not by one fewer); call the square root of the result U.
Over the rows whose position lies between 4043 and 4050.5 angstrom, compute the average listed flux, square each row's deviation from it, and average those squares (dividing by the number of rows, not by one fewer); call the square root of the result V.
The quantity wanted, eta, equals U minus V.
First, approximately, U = 1.03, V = 0.7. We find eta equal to 0.35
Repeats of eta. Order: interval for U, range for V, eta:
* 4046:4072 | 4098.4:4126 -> -0.29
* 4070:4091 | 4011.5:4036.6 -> -0.47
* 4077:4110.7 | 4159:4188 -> 0.63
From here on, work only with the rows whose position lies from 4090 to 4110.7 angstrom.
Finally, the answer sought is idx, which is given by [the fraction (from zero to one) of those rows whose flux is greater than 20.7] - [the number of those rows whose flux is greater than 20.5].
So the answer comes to -6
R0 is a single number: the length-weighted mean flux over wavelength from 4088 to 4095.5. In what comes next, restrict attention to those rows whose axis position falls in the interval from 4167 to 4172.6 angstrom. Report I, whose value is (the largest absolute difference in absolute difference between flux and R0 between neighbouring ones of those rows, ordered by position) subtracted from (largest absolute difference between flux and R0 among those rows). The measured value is 0.9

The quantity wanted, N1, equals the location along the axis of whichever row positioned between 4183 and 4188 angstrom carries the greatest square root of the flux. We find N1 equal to 4184.67 angstrom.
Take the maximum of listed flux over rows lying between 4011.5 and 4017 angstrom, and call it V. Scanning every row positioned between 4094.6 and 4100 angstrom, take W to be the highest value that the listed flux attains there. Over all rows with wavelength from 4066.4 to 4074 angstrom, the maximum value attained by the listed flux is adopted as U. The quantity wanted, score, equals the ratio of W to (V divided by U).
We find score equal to 18.7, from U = 20.15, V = 22.18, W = 20.62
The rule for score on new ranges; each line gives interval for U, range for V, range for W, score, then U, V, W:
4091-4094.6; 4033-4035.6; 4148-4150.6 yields 19.8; 20.88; 22.66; 21.54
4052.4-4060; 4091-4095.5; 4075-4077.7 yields 20.7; 22.48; 20.88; 19.21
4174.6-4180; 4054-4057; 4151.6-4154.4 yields 21.8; 21.58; 20.39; 20.57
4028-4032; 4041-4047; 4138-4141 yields 19.7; 20.14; 21.35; 20.84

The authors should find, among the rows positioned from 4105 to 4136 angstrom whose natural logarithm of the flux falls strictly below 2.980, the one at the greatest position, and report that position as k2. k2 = 4135.81 angstrom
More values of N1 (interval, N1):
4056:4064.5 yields 4060.33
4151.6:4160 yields 4157.78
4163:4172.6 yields 4169.28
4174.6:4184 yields 4179.85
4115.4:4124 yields 4116.81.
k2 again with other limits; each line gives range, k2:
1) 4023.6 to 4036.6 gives 4028.66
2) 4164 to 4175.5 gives 4175.04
